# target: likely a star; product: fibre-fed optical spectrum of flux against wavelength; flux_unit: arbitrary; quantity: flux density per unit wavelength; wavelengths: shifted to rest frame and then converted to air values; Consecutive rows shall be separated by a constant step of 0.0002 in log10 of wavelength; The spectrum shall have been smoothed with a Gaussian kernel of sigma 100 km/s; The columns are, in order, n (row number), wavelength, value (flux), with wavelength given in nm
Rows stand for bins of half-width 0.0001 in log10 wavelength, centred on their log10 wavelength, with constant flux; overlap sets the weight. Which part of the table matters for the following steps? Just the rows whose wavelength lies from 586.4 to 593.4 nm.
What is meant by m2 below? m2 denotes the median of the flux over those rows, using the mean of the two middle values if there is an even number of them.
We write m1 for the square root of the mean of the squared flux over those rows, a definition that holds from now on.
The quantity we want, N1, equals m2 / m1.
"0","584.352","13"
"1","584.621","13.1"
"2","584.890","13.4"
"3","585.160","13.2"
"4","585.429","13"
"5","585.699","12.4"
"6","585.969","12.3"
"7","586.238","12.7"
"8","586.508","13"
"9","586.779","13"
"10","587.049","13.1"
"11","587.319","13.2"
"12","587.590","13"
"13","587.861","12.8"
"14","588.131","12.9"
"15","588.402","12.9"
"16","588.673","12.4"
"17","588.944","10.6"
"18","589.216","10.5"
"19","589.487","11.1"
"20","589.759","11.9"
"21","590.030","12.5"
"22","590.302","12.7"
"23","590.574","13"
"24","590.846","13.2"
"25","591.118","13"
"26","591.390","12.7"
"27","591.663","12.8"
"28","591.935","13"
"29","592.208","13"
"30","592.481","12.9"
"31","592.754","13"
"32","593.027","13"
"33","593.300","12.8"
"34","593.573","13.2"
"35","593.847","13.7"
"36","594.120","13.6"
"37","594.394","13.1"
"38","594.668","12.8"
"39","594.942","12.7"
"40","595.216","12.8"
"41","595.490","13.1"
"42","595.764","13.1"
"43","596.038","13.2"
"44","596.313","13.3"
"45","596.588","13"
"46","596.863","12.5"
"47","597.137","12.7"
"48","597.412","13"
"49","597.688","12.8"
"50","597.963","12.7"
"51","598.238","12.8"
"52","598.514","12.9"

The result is 1.02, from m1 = 12.6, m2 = 12.9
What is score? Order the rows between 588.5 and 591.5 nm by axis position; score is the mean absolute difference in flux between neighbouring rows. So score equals 0.510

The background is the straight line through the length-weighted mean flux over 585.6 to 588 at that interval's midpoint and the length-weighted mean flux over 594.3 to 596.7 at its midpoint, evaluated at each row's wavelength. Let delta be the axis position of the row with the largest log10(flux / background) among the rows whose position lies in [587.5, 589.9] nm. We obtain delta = 587.590 nm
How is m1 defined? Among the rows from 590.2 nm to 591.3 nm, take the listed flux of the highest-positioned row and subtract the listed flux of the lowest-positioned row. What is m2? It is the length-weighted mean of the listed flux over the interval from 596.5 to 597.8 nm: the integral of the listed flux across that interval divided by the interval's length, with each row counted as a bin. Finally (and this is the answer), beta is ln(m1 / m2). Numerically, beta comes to -3.75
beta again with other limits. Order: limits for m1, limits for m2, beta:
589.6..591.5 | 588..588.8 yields -2.77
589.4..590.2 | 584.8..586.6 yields -2.22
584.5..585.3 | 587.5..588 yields -4.86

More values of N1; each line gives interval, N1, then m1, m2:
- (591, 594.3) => 1.00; 13.1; 13.0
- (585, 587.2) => 1.01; 12.8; 13.0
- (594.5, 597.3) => 1.00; 12.9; 12.9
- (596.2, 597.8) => 1.00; 12.9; 12.9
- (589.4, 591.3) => 1.02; 12.5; 12.7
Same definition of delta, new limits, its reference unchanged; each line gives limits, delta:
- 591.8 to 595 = 593.847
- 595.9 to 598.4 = 596.313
